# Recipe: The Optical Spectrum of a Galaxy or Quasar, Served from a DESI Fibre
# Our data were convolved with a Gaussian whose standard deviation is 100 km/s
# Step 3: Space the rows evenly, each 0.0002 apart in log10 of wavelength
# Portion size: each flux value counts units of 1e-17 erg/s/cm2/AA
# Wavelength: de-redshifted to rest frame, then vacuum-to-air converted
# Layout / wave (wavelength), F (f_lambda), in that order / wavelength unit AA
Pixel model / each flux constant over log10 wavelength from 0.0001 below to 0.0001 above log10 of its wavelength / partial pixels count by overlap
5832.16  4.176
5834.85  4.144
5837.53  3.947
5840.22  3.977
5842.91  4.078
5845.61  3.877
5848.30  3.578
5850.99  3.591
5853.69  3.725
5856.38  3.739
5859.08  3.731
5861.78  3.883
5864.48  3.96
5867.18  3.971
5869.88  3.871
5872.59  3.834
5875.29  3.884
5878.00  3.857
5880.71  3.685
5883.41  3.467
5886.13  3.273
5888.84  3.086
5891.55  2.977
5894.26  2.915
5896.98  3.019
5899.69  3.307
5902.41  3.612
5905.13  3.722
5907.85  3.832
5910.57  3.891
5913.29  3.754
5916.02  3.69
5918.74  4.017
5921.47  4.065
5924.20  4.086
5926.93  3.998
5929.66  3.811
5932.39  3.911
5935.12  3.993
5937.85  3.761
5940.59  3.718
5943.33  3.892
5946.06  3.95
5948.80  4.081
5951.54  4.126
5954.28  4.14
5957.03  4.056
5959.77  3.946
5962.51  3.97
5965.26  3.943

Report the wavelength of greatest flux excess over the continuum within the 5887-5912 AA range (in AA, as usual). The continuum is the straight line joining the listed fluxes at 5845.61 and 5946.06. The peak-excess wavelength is 5910.57 AA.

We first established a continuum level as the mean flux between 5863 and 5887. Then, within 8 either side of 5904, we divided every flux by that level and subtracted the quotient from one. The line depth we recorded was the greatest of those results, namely 0.20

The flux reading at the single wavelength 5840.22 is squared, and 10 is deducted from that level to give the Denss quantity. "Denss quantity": 5.8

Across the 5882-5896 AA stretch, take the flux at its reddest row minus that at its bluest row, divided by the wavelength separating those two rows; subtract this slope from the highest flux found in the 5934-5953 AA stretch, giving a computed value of 4.2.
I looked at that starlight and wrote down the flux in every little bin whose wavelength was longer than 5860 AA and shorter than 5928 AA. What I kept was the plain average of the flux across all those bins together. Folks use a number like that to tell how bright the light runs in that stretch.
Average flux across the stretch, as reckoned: 3.67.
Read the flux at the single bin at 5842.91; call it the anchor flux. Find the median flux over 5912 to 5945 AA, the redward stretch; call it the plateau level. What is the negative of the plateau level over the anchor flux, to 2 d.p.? -0.96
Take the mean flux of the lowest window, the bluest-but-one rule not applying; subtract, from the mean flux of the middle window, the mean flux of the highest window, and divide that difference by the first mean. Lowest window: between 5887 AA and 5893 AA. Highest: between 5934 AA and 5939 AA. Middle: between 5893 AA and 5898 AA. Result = -0.30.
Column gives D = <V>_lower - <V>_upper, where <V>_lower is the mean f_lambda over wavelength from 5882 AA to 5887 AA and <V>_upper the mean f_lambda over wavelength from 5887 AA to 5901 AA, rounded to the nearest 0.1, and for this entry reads 0.3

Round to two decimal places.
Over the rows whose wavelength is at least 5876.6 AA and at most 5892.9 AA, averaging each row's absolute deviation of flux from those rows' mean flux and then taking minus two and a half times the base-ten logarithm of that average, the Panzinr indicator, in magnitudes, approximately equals 1.39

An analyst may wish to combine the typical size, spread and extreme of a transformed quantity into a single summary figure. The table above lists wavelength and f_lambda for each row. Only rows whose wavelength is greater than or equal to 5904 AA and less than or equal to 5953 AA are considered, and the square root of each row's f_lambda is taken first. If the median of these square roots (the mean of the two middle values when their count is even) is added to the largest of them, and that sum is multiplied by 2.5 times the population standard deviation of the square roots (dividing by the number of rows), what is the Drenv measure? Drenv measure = 0.35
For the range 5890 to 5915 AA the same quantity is 0.98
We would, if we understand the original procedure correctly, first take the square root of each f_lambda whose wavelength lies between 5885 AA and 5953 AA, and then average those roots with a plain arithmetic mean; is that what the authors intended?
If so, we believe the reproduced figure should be 1.92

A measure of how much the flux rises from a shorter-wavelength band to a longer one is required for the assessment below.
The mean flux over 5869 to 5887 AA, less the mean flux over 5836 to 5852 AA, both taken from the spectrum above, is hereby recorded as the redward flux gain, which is -0.15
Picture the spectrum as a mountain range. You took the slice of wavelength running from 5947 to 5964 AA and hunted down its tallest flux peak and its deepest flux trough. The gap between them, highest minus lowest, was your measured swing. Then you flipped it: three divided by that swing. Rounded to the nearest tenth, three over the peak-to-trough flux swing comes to 15.5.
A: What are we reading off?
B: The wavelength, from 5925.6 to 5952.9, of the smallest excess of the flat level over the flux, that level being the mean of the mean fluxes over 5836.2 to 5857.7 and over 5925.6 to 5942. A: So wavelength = 5951.54 AA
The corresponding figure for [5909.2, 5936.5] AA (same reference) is 5924.20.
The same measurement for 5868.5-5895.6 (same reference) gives 5875.29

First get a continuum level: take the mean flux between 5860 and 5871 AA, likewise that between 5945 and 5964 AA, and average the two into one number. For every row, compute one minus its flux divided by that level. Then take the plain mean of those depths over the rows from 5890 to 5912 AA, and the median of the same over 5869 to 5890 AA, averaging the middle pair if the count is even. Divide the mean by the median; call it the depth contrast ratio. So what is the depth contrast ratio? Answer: 2.6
